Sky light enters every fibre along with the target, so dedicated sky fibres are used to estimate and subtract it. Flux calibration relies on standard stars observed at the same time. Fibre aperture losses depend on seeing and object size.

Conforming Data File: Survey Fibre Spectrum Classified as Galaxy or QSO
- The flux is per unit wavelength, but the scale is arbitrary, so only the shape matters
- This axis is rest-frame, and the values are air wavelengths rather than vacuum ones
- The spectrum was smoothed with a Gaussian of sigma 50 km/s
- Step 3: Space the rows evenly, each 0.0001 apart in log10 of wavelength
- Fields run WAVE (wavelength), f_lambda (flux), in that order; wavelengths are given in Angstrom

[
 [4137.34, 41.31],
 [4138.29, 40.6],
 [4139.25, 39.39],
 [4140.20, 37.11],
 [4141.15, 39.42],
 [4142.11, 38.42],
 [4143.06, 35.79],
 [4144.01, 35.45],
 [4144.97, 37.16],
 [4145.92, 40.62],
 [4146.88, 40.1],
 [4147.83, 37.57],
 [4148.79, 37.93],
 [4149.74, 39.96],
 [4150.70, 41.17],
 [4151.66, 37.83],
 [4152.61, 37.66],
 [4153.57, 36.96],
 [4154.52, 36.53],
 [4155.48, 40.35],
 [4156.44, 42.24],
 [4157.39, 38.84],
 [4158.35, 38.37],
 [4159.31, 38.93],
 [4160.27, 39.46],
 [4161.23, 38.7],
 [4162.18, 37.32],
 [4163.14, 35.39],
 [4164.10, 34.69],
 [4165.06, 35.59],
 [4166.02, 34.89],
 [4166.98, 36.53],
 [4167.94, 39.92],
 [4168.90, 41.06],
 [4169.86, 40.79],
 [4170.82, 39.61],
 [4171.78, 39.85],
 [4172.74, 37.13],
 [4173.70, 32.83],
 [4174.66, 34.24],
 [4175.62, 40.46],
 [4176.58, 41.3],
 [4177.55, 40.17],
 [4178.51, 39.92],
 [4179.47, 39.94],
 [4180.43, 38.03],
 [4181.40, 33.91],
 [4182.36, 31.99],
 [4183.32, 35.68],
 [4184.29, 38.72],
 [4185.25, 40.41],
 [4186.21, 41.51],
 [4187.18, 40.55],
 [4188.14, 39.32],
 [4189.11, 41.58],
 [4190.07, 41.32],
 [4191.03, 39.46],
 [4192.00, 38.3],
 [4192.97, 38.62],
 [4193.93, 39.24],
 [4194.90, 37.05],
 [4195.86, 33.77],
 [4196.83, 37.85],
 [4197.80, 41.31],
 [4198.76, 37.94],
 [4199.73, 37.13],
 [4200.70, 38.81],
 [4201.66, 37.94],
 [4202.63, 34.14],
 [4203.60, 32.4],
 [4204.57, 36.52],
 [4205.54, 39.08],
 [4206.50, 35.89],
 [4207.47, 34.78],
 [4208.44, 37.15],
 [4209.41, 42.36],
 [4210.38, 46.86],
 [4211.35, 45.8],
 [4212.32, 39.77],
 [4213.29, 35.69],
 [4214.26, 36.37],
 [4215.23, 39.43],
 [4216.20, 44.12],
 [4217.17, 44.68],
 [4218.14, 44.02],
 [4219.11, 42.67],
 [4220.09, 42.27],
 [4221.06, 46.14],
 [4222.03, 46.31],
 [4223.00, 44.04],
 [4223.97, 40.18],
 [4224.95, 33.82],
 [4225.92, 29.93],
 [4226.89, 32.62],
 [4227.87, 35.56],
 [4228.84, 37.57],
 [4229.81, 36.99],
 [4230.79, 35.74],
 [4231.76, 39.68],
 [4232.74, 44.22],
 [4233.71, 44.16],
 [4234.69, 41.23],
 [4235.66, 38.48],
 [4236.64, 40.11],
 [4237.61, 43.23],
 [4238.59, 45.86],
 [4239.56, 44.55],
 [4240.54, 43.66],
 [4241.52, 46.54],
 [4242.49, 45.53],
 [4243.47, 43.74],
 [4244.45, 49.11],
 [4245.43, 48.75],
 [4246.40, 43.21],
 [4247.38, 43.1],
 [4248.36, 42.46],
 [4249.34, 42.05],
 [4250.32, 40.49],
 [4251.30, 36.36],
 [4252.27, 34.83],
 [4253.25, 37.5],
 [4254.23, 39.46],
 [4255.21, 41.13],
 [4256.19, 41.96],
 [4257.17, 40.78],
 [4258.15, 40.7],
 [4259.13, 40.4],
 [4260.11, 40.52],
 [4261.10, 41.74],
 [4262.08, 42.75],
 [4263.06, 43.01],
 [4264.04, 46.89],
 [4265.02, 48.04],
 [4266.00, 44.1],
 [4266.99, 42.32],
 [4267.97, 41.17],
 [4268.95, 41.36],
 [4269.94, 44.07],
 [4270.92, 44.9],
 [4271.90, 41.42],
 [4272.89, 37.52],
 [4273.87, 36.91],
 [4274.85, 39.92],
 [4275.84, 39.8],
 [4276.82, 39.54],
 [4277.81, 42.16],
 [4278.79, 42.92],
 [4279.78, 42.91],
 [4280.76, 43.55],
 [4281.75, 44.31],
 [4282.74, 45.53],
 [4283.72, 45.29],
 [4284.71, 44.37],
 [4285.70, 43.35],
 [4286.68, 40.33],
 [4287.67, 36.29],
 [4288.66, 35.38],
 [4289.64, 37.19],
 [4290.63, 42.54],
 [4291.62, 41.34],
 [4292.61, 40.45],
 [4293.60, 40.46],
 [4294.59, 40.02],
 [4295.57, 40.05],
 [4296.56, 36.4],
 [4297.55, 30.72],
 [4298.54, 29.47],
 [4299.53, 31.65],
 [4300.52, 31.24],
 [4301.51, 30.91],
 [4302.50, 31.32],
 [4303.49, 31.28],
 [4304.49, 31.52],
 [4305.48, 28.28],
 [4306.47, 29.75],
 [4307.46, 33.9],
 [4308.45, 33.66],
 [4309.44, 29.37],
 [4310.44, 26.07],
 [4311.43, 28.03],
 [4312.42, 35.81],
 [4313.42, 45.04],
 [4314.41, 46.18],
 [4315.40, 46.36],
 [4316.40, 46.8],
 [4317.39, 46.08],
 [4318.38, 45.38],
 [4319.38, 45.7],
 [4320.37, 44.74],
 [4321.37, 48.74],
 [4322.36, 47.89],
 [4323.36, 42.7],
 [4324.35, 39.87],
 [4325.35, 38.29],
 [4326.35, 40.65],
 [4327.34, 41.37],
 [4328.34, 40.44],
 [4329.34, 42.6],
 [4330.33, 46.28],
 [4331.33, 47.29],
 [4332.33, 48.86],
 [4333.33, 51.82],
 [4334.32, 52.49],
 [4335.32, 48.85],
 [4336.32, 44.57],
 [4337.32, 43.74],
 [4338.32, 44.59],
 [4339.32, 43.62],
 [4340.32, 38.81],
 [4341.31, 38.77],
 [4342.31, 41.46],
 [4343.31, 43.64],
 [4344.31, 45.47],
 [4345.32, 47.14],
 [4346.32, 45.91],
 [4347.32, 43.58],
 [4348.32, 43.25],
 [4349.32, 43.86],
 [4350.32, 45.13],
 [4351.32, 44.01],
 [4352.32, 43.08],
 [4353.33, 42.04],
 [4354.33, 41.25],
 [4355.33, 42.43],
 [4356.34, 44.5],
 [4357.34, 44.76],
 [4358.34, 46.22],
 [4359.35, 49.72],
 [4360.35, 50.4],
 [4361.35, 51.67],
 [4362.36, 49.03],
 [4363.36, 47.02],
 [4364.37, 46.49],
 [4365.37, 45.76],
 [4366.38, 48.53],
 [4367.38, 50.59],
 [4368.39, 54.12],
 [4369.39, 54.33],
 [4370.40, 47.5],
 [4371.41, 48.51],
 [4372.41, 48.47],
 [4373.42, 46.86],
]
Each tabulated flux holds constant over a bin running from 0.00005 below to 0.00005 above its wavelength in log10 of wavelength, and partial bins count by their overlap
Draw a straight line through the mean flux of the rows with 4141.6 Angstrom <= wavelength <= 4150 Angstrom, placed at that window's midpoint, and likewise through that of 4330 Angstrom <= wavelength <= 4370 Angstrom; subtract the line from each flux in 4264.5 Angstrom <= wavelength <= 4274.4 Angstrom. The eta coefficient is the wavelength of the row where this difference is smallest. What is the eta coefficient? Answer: 4273.87 Angstrom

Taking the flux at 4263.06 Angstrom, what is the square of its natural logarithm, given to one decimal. 14.1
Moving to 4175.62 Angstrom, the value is 13.7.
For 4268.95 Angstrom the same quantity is 13.9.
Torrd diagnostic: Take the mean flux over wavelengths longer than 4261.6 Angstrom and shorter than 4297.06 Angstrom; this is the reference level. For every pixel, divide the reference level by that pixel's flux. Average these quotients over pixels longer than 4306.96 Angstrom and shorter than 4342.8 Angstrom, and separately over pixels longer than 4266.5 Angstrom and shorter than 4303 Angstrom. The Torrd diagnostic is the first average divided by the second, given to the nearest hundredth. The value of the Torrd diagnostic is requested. 0.94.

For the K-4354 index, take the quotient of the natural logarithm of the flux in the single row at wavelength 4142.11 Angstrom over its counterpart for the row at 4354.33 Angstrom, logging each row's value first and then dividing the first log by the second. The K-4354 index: 0.98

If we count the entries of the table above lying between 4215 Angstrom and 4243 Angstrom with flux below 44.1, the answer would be 19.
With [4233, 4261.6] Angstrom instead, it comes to 22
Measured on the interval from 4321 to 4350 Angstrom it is 16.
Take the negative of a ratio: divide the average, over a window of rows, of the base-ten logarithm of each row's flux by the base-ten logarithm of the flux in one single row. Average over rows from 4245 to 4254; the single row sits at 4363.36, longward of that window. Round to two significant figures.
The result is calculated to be -0.96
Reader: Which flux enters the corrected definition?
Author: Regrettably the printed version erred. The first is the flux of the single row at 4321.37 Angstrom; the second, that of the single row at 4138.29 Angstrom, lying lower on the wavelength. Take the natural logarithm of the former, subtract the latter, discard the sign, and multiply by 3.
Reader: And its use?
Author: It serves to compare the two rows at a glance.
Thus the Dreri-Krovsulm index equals 110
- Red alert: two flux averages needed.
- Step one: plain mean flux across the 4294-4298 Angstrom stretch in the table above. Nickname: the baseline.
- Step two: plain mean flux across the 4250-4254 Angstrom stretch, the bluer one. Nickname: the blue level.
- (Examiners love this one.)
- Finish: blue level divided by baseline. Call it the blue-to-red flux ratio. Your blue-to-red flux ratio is 1.01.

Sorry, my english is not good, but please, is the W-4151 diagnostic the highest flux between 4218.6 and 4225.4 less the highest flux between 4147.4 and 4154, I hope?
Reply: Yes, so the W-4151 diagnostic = 5.1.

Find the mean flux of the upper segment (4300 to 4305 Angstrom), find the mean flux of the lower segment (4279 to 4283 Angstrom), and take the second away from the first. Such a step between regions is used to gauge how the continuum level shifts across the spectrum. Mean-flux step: -13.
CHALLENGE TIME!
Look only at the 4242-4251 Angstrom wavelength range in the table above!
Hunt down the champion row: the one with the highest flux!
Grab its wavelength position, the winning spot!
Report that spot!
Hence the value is 4244.45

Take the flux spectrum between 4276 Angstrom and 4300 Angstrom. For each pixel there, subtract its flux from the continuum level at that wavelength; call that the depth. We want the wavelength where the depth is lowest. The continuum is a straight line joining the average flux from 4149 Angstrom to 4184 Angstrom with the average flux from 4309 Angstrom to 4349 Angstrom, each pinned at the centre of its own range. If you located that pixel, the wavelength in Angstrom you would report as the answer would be 4282.74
